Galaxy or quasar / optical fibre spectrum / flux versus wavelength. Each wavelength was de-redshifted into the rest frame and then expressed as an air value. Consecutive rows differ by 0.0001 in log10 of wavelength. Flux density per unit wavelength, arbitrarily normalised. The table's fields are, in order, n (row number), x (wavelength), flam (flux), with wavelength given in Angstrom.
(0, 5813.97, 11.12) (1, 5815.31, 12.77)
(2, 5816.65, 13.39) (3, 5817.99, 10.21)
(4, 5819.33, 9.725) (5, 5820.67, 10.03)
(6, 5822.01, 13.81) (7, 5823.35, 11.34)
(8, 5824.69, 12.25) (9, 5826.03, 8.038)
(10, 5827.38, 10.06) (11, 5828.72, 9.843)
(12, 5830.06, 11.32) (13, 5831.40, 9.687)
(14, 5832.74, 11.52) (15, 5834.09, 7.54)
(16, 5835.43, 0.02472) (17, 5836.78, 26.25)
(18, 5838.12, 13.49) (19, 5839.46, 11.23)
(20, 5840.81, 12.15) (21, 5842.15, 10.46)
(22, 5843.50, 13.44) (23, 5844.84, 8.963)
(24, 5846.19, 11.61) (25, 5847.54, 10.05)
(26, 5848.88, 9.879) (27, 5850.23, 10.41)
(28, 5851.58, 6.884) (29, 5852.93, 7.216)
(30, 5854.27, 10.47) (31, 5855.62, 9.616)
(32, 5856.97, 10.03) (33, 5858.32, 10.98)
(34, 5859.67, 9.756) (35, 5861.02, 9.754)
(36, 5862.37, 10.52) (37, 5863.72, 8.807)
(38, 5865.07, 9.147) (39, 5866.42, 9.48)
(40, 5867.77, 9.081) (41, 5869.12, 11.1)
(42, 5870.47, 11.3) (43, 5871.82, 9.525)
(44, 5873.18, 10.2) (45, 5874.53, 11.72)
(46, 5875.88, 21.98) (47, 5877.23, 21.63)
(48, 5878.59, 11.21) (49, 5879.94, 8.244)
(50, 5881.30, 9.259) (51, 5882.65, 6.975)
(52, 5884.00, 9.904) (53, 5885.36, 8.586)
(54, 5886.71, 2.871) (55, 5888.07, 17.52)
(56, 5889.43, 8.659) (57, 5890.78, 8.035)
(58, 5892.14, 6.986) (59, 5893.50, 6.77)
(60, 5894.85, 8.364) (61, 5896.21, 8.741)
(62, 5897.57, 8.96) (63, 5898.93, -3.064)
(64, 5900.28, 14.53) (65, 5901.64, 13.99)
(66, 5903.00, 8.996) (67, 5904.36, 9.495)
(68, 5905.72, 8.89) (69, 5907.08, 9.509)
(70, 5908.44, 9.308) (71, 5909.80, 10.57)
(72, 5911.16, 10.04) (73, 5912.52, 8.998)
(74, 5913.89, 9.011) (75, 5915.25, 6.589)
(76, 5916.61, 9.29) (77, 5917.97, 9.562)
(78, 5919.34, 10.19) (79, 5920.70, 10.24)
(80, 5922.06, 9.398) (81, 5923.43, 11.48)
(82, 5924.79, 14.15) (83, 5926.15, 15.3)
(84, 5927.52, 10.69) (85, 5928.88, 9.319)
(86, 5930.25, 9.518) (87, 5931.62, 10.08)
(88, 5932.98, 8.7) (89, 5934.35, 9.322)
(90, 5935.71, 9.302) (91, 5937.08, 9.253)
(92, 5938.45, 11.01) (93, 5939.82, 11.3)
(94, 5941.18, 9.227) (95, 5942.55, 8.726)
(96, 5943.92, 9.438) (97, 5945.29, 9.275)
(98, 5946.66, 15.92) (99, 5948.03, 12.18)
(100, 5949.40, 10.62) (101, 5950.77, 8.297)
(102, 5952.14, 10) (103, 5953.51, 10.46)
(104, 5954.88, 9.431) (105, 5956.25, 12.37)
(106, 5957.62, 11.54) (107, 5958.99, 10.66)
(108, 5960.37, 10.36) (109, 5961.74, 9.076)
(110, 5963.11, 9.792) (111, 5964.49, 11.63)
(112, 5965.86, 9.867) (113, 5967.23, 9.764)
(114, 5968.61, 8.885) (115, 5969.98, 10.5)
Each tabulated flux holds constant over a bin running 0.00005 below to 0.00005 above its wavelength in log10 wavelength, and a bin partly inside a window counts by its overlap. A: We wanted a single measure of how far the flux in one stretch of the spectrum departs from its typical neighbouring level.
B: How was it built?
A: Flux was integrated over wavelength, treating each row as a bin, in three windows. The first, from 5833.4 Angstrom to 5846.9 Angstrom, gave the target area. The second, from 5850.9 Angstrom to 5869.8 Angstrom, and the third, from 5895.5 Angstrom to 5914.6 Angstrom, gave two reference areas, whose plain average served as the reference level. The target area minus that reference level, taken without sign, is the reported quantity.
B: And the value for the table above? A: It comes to 22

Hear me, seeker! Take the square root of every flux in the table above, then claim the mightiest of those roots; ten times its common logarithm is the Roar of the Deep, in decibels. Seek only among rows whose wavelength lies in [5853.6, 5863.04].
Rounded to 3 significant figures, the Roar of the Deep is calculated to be 5.20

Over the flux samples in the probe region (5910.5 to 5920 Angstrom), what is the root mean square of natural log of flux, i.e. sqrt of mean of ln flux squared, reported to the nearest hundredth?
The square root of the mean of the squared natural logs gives 2.20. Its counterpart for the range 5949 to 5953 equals 2.26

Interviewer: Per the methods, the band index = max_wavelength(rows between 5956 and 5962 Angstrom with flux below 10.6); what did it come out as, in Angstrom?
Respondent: 5961.74 Angstrom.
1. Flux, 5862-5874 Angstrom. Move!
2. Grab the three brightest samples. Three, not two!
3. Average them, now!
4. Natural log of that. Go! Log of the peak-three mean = 2.40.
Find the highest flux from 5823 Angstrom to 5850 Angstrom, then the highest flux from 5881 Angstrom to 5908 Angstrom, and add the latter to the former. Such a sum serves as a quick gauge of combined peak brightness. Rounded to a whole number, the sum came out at 44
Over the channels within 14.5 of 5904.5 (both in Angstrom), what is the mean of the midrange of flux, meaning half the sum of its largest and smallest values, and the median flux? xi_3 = 7.4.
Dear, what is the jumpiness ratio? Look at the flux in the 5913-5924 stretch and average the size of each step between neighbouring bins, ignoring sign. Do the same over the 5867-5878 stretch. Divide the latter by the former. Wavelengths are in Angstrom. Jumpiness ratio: 1.9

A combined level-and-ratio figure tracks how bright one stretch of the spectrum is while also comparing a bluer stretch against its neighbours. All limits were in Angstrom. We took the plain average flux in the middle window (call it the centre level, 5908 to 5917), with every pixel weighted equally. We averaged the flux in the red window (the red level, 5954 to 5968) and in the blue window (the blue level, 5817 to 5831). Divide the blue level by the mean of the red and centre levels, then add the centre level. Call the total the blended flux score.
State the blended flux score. 10.2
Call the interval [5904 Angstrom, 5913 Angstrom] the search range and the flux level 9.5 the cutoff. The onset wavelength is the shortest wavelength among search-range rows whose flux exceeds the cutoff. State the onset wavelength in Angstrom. 5907.08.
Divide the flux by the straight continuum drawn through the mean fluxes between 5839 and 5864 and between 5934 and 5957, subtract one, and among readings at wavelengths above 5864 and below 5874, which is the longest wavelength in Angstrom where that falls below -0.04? 5871.82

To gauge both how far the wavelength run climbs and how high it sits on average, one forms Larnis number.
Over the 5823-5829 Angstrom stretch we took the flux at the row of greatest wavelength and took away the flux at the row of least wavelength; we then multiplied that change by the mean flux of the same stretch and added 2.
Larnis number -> -13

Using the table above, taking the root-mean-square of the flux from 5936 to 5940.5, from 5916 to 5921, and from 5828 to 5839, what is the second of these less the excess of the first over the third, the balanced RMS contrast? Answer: 12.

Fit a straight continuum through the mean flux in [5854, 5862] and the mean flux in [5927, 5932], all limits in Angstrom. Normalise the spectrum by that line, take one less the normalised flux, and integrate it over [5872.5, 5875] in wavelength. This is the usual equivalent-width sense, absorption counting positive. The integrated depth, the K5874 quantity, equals -0.2 Angstrom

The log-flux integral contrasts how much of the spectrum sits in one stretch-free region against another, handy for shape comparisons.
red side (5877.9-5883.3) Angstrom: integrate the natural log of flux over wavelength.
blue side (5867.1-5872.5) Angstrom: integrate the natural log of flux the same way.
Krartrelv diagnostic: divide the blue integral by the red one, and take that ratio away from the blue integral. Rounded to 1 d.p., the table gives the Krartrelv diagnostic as 11.5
